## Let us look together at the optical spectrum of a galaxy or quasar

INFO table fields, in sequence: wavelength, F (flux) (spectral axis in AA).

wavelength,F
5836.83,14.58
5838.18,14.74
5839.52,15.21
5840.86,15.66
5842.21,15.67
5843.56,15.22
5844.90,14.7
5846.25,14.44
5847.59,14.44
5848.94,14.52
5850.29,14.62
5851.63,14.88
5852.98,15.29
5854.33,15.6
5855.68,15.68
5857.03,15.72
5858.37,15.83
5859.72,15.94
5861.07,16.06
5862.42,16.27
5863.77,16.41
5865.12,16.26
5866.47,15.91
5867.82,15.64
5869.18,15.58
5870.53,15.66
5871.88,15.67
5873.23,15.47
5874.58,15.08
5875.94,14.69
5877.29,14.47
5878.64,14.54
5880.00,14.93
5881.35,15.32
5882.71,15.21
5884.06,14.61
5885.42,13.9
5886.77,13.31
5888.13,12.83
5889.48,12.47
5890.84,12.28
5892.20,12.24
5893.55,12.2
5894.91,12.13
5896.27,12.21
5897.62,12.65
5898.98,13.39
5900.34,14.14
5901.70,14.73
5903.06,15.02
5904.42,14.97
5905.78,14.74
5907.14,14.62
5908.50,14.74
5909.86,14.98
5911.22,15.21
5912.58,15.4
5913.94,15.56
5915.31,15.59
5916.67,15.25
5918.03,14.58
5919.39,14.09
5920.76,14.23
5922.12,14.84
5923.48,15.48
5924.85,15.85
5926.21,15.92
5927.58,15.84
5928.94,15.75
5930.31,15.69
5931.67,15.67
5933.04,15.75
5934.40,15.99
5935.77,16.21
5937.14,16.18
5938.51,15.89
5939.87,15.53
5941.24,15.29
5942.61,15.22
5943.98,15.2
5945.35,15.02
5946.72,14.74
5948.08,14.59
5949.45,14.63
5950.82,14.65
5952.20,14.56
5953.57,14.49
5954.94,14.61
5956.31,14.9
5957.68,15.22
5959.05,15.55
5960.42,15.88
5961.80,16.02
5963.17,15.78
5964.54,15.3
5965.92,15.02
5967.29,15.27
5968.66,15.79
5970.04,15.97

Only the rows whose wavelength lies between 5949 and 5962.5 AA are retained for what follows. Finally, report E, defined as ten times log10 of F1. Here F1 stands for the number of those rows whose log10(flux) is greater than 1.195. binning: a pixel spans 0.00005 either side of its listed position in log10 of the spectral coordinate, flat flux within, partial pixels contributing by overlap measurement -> 3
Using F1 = 2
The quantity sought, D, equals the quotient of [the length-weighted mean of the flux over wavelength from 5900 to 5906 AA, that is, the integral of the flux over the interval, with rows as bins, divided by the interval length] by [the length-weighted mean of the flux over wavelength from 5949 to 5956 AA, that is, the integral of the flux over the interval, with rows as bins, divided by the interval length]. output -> 1.01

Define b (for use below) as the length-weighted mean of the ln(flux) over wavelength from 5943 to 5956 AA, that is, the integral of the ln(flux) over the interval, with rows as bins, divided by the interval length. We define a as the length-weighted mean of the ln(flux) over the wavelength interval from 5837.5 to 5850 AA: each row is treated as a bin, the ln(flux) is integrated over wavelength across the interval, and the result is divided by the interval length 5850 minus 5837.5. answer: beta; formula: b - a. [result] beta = -0.013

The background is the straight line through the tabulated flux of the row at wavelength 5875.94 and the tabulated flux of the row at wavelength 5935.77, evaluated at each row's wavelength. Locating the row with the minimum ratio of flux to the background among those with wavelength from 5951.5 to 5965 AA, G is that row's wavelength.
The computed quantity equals 5953.57 AA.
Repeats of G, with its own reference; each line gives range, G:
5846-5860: 5847.59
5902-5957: 5953.57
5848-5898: 5894.91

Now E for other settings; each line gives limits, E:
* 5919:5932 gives 8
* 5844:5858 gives 3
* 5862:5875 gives 7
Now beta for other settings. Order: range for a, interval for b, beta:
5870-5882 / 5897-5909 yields -0.054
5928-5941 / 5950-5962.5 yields -0.050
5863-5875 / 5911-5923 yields -0.051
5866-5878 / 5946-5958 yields -0.042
